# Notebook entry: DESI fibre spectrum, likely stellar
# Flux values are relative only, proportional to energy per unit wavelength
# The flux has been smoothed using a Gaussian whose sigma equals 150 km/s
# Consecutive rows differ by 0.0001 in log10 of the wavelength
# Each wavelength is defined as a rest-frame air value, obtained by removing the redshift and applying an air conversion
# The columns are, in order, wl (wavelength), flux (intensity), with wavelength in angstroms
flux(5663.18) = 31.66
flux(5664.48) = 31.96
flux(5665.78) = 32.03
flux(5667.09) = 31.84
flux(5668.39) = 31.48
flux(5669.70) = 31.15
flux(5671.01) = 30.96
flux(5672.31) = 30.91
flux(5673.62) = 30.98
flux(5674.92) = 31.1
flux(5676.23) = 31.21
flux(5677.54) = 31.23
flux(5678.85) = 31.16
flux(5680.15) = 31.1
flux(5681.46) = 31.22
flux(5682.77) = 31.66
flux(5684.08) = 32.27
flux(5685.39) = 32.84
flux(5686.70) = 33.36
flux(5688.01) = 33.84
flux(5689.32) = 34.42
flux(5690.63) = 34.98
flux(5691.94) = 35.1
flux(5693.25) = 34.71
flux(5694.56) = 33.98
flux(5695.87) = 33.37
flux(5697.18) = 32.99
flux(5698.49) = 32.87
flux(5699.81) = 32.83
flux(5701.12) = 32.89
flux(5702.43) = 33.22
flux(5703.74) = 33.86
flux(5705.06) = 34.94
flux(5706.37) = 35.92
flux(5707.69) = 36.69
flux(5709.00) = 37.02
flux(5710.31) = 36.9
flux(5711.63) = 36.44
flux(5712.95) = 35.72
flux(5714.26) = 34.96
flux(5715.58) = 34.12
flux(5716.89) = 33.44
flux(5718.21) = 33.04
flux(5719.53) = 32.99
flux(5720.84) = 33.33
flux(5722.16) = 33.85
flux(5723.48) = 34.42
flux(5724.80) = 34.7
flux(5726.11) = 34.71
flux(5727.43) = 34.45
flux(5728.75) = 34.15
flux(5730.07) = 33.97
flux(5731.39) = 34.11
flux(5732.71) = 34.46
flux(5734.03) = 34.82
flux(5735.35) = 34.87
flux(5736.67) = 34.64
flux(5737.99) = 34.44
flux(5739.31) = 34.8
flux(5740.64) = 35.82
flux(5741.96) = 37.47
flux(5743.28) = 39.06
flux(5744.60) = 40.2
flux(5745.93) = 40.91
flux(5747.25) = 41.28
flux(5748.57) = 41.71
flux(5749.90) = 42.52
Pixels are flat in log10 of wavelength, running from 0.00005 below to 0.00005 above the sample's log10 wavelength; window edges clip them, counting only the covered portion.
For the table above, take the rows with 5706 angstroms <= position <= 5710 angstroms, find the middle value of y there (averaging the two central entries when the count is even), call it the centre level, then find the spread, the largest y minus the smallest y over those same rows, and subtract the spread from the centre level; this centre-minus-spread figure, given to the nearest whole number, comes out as 36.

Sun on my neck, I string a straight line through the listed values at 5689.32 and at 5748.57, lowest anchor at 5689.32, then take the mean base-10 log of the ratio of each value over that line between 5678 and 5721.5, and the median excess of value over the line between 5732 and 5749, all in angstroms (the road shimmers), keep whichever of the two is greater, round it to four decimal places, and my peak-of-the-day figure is -0.0229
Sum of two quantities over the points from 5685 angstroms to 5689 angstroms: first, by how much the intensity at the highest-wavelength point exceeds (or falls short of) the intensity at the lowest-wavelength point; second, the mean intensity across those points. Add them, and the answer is 34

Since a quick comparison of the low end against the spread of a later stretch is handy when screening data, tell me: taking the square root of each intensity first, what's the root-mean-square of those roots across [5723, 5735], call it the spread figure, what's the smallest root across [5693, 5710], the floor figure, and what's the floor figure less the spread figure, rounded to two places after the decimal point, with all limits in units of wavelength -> -0.14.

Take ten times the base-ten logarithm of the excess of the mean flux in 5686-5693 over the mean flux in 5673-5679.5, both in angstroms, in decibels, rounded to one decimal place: 5.1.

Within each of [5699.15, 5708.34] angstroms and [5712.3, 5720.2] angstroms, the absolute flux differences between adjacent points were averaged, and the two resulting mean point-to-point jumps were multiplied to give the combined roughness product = 0.4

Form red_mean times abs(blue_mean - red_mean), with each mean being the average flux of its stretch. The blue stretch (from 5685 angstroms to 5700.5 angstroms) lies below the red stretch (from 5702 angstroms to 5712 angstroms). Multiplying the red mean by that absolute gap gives 66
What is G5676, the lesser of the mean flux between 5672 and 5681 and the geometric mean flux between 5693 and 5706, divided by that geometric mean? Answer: 0.927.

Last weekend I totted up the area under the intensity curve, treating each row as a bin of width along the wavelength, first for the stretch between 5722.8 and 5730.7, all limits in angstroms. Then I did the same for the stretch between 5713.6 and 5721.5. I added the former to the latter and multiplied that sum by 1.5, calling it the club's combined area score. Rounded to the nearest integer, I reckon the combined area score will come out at 807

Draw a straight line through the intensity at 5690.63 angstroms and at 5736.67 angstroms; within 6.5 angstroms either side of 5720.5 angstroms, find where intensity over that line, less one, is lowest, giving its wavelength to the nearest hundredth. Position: 5719.53 angstroms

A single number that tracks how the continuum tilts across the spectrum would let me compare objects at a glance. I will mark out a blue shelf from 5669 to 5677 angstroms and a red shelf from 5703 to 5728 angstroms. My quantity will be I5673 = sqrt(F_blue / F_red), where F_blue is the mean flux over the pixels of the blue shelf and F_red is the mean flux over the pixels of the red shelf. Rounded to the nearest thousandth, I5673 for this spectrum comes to 0.944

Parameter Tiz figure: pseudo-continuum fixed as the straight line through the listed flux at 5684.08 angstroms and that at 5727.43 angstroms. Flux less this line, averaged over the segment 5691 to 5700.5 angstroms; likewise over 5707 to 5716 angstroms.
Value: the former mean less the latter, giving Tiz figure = -1.5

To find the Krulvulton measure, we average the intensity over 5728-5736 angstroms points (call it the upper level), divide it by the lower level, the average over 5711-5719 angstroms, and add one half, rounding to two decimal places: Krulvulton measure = 1.49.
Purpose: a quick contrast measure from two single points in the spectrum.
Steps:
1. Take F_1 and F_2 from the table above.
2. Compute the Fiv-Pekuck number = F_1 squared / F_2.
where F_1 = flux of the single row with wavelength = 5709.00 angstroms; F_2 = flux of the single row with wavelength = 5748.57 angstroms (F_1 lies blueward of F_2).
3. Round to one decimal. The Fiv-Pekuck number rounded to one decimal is 32.9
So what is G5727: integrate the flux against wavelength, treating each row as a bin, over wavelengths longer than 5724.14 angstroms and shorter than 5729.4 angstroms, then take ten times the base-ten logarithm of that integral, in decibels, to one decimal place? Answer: 22.6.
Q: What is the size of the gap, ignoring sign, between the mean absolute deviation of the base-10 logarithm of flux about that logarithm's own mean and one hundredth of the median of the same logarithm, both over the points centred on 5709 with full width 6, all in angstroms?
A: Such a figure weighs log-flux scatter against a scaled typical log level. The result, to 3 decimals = 0.012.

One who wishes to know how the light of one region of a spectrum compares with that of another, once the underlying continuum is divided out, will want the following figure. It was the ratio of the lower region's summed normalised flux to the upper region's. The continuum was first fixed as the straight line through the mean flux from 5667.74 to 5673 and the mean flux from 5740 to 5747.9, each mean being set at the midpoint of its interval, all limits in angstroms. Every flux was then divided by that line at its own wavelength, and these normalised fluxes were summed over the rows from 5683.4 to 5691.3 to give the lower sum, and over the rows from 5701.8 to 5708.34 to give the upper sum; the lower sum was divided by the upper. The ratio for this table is 1.2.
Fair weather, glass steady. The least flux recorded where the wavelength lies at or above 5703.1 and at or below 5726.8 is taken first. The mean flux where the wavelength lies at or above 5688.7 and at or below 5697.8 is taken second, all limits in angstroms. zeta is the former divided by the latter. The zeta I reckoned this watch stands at 0.96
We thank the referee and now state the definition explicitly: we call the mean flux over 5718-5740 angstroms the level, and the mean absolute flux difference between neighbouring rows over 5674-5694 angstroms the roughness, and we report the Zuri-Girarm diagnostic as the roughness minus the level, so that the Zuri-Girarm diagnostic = -33.9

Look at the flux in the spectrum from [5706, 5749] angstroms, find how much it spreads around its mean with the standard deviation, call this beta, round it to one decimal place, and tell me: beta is 2.4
